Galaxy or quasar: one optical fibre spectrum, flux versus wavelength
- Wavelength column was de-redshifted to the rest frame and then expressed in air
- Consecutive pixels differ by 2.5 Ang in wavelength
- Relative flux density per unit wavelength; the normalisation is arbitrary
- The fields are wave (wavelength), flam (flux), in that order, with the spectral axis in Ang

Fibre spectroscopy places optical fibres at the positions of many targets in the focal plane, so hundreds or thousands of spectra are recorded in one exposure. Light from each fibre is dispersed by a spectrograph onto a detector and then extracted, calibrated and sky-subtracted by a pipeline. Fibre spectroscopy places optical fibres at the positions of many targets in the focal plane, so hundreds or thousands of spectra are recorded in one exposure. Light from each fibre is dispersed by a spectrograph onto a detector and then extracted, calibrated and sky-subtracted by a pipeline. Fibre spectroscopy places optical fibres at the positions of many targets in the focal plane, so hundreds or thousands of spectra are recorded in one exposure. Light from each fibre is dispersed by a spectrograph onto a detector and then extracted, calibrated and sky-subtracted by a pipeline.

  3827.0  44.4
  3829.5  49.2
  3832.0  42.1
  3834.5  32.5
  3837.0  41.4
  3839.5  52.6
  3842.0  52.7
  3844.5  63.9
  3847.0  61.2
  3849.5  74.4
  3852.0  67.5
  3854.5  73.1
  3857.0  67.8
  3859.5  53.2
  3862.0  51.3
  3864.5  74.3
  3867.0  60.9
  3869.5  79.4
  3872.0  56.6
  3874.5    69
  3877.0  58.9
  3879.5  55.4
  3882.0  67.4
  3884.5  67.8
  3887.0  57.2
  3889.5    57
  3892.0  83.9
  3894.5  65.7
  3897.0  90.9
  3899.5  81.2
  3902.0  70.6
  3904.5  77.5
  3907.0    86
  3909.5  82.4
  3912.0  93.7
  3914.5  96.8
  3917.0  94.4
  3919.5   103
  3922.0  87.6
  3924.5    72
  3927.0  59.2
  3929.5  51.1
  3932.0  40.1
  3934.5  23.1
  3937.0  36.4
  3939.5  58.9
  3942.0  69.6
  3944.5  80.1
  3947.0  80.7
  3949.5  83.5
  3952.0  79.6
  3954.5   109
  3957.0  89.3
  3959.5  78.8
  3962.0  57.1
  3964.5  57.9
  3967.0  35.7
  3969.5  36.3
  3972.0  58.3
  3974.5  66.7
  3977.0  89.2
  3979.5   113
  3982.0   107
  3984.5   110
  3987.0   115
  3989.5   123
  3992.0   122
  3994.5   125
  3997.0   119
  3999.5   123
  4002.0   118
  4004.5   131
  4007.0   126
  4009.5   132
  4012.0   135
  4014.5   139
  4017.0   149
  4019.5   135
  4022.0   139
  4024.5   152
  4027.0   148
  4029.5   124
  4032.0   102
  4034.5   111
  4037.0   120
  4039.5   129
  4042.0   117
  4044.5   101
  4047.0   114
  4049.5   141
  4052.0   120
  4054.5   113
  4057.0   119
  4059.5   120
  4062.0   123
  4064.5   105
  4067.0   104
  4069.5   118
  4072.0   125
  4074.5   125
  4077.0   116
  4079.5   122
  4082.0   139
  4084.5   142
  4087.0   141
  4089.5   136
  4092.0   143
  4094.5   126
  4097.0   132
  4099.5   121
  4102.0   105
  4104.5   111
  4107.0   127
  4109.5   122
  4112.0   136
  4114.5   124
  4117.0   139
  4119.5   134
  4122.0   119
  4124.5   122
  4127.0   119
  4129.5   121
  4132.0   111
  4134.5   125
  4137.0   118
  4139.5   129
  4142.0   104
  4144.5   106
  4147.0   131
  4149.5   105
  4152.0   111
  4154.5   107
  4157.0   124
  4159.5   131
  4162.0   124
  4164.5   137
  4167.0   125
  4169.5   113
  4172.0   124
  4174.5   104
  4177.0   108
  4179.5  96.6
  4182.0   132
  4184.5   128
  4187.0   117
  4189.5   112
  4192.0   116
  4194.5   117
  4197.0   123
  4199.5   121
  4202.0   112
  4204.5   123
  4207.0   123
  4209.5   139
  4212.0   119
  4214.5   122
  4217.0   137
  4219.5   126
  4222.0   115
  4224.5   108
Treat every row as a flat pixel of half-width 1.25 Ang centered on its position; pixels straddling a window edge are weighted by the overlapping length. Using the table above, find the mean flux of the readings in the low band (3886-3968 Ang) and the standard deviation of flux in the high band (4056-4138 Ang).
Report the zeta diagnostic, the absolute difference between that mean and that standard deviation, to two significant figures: 62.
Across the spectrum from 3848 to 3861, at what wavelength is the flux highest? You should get 3849.5 Ang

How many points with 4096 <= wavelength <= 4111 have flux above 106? 5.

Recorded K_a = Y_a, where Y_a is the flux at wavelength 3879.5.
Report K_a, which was 55.4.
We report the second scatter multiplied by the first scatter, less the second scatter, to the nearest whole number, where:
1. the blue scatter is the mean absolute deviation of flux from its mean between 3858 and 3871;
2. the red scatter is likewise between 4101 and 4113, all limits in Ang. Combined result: 92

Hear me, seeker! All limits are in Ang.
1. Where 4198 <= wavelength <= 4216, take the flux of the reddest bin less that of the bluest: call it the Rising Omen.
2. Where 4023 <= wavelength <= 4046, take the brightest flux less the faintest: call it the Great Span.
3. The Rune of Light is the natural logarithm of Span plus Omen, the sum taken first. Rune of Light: 4.0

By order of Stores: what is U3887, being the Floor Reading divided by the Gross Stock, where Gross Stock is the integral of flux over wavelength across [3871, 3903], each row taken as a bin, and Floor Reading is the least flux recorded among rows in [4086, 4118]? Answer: 0.048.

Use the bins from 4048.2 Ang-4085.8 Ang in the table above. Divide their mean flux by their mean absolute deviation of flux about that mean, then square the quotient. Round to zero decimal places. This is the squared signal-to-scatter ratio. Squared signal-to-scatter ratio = 217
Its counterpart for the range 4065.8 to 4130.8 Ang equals 213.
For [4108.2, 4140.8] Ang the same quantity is 403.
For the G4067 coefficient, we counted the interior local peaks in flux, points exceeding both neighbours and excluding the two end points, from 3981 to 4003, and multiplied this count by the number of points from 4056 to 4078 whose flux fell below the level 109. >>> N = 6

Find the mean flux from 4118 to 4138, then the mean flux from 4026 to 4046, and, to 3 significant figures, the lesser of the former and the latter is 119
